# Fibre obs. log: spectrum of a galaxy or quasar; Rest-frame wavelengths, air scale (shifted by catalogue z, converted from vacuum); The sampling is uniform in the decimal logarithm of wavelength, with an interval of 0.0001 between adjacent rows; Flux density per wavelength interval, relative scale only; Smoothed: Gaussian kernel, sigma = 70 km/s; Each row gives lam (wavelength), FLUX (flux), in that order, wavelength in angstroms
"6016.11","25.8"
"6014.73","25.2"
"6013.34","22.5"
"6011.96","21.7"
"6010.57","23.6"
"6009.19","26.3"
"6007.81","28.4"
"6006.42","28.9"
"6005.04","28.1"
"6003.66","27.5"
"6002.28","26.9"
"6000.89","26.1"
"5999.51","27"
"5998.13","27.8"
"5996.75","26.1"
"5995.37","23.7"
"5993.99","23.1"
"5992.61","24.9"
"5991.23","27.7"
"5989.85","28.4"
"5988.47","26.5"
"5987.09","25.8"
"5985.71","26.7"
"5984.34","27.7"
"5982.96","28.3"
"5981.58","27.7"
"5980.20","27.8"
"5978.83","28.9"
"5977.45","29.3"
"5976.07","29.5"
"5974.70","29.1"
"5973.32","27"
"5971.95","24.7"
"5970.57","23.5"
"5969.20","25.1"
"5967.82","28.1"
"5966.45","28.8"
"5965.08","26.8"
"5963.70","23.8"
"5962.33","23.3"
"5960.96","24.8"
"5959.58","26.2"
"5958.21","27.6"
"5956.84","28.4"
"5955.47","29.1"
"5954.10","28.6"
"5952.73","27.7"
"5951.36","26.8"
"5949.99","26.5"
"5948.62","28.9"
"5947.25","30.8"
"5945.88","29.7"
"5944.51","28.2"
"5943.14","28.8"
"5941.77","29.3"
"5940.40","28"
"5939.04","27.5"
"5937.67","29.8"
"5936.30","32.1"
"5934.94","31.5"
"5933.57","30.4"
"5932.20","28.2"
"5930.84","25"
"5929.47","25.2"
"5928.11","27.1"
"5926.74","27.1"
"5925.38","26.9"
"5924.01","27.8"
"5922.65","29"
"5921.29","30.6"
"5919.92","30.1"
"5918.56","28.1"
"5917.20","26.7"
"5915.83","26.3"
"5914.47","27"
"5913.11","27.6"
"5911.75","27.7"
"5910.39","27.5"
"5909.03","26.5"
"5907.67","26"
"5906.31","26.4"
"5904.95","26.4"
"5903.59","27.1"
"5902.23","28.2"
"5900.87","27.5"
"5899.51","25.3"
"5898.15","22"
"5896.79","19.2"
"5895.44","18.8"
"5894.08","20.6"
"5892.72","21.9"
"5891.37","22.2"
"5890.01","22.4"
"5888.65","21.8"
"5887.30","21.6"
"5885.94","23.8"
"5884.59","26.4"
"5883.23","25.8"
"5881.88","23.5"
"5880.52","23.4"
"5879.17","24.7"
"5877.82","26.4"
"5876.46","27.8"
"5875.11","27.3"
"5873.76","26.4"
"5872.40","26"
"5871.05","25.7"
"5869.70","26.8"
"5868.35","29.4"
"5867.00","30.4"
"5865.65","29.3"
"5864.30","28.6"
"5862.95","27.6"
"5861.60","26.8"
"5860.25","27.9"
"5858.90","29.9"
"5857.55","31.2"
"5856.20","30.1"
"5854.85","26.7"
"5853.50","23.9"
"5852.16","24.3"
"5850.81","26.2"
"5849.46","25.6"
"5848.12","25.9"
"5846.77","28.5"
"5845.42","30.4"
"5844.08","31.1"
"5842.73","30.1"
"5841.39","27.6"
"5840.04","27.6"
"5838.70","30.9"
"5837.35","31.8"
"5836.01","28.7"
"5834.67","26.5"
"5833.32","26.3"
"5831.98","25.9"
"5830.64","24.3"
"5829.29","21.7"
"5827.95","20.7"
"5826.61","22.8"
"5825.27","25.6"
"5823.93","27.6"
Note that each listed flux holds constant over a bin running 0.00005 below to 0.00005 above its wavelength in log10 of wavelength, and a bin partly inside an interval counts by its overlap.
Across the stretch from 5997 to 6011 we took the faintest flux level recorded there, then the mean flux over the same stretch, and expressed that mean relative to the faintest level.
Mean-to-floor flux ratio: 1.15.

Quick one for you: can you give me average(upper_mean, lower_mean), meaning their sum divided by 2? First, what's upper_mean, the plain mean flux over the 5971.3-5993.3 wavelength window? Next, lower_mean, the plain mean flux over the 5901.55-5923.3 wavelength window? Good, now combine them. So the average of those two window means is 27.5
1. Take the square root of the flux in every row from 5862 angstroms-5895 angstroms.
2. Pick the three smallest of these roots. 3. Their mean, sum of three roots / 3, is 4.62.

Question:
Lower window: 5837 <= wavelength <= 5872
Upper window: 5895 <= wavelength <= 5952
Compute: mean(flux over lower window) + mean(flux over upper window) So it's 55.6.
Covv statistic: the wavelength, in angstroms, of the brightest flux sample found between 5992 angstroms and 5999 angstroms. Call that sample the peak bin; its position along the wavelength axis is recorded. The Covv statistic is 5998.13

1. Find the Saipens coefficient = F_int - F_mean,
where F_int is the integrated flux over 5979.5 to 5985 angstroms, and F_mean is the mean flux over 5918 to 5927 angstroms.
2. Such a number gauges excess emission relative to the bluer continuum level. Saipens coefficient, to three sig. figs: 125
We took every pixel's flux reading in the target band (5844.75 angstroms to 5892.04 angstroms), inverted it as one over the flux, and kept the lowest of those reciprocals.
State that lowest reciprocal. 0.0321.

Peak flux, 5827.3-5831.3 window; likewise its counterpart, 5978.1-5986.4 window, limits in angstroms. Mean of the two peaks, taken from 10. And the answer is -16.6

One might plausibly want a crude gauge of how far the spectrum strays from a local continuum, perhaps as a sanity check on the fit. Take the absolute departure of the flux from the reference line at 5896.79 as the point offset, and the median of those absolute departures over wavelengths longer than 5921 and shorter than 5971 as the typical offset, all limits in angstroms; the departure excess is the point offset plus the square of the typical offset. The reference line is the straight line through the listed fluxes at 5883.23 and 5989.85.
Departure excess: 9.2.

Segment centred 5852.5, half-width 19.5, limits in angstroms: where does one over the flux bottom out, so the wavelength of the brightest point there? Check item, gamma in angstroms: 5837.35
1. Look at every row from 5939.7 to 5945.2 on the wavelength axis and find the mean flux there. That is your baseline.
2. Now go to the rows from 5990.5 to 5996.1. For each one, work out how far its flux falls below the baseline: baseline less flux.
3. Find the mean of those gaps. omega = 3.7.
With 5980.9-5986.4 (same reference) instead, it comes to 1.0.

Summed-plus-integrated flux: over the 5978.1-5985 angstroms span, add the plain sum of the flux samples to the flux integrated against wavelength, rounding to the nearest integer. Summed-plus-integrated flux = 334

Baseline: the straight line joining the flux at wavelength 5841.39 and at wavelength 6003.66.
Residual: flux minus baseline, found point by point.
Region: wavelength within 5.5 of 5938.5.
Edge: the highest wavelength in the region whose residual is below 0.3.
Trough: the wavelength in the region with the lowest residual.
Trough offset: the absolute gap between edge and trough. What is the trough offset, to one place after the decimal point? 0.0 angstroms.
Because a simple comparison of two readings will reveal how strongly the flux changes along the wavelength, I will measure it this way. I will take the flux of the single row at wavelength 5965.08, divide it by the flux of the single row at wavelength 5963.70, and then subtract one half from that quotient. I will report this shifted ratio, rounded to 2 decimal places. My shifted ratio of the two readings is 0.63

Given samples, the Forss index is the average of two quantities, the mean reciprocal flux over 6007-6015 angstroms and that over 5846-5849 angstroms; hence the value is 0.0389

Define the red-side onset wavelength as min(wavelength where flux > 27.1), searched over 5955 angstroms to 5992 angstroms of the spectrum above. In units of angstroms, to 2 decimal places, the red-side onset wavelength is 5955.47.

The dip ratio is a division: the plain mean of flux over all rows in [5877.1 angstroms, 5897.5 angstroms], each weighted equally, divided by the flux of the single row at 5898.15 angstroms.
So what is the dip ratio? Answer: 1.04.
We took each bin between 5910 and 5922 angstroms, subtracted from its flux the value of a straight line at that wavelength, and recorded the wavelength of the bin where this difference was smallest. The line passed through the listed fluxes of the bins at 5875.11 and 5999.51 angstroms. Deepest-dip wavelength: 5915.83 angstroms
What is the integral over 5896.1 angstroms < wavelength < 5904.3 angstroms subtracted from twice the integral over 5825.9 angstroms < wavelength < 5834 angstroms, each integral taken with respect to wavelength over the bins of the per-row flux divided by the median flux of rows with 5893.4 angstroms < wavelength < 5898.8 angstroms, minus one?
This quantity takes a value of 1.0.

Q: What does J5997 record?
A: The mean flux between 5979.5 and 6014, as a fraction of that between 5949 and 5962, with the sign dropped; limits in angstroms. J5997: 0.97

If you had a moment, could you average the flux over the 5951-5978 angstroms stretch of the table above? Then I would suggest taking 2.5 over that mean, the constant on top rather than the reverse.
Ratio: 0.093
